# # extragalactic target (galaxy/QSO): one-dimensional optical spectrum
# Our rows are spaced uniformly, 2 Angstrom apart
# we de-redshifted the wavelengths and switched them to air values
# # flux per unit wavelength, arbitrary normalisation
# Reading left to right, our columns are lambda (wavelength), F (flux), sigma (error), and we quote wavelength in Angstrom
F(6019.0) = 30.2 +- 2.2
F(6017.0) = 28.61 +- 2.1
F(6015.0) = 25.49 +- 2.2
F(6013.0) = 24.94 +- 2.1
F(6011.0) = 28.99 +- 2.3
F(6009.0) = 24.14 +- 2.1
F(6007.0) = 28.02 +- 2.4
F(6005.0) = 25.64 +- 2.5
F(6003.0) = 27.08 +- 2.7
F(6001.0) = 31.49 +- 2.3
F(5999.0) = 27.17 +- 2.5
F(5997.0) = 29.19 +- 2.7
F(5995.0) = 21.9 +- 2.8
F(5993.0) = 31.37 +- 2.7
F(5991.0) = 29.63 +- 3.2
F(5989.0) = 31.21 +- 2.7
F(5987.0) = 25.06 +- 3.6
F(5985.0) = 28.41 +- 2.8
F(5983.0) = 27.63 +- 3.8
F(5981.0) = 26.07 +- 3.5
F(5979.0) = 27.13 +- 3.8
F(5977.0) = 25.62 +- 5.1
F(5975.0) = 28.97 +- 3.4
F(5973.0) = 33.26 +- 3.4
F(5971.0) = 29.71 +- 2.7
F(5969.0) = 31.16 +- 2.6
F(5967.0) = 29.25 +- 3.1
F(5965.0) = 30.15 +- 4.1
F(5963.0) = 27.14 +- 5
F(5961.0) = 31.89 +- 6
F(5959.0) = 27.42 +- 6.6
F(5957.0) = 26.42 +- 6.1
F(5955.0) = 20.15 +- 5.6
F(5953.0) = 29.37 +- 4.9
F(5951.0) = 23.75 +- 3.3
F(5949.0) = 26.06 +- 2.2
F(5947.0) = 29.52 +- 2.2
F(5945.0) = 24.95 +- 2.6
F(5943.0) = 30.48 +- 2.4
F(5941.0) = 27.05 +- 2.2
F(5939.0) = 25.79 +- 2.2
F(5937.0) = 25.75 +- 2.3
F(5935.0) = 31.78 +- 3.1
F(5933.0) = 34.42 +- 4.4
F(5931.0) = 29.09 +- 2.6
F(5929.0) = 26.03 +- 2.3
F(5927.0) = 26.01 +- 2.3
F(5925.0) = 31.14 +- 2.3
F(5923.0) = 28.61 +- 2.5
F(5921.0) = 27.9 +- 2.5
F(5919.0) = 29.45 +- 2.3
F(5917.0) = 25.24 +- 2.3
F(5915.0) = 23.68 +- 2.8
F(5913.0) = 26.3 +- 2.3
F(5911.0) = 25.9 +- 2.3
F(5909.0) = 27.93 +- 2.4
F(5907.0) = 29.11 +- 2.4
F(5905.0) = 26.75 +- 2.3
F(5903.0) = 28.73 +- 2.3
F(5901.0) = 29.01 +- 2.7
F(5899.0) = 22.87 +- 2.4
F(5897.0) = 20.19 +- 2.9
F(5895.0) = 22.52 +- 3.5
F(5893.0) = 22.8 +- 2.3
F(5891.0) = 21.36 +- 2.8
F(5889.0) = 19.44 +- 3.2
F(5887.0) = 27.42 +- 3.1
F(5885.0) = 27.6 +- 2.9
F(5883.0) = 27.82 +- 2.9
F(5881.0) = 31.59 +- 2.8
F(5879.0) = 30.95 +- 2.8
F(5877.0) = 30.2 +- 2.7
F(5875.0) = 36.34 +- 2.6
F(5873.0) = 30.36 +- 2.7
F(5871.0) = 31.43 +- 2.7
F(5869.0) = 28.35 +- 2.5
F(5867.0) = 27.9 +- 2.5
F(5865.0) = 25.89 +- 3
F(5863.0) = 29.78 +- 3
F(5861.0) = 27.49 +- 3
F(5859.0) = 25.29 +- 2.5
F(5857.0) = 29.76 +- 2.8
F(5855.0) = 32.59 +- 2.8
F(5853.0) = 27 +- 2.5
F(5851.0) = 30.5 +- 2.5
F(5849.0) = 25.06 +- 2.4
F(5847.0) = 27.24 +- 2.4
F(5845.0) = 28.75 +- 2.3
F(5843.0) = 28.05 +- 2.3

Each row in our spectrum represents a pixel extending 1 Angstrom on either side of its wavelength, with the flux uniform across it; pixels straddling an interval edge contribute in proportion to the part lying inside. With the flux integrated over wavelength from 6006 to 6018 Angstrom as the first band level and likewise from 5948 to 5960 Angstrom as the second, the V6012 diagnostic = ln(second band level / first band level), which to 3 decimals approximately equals -0.045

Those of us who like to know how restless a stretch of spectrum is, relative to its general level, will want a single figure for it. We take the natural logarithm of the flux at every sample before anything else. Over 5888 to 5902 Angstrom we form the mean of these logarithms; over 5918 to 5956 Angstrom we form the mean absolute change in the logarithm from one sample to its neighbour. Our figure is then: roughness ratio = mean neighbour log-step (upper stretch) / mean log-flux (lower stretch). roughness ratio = 0.040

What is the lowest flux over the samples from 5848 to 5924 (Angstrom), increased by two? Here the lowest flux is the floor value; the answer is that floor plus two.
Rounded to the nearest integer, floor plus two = 21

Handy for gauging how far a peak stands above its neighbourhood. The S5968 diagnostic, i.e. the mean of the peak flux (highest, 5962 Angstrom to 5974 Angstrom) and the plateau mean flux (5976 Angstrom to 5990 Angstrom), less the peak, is -3.0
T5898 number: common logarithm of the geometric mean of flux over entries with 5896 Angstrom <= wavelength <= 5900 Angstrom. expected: 1.33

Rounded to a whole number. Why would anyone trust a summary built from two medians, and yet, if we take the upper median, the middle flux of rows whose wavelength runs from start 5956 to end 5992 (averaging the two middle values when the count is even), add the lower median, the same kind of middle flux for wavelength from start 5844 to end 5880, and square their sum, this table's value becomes 3358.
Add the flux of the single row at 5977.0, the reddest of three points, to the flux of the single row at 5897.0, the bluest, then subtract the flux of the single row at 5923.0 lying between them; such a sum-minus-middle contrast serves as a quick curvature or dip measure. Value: 17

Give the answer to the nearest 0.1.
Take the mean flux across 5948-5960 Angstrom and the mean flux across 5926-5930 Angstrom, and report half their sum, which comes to 25.8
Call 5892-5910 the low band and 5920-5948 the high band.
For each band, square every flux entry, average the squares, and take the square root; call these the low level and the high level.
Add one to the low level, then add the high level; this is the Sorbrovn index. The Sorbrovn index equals 55.3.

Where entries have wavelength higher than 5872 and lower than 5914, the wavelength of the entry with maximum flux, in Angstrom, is 5875.0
